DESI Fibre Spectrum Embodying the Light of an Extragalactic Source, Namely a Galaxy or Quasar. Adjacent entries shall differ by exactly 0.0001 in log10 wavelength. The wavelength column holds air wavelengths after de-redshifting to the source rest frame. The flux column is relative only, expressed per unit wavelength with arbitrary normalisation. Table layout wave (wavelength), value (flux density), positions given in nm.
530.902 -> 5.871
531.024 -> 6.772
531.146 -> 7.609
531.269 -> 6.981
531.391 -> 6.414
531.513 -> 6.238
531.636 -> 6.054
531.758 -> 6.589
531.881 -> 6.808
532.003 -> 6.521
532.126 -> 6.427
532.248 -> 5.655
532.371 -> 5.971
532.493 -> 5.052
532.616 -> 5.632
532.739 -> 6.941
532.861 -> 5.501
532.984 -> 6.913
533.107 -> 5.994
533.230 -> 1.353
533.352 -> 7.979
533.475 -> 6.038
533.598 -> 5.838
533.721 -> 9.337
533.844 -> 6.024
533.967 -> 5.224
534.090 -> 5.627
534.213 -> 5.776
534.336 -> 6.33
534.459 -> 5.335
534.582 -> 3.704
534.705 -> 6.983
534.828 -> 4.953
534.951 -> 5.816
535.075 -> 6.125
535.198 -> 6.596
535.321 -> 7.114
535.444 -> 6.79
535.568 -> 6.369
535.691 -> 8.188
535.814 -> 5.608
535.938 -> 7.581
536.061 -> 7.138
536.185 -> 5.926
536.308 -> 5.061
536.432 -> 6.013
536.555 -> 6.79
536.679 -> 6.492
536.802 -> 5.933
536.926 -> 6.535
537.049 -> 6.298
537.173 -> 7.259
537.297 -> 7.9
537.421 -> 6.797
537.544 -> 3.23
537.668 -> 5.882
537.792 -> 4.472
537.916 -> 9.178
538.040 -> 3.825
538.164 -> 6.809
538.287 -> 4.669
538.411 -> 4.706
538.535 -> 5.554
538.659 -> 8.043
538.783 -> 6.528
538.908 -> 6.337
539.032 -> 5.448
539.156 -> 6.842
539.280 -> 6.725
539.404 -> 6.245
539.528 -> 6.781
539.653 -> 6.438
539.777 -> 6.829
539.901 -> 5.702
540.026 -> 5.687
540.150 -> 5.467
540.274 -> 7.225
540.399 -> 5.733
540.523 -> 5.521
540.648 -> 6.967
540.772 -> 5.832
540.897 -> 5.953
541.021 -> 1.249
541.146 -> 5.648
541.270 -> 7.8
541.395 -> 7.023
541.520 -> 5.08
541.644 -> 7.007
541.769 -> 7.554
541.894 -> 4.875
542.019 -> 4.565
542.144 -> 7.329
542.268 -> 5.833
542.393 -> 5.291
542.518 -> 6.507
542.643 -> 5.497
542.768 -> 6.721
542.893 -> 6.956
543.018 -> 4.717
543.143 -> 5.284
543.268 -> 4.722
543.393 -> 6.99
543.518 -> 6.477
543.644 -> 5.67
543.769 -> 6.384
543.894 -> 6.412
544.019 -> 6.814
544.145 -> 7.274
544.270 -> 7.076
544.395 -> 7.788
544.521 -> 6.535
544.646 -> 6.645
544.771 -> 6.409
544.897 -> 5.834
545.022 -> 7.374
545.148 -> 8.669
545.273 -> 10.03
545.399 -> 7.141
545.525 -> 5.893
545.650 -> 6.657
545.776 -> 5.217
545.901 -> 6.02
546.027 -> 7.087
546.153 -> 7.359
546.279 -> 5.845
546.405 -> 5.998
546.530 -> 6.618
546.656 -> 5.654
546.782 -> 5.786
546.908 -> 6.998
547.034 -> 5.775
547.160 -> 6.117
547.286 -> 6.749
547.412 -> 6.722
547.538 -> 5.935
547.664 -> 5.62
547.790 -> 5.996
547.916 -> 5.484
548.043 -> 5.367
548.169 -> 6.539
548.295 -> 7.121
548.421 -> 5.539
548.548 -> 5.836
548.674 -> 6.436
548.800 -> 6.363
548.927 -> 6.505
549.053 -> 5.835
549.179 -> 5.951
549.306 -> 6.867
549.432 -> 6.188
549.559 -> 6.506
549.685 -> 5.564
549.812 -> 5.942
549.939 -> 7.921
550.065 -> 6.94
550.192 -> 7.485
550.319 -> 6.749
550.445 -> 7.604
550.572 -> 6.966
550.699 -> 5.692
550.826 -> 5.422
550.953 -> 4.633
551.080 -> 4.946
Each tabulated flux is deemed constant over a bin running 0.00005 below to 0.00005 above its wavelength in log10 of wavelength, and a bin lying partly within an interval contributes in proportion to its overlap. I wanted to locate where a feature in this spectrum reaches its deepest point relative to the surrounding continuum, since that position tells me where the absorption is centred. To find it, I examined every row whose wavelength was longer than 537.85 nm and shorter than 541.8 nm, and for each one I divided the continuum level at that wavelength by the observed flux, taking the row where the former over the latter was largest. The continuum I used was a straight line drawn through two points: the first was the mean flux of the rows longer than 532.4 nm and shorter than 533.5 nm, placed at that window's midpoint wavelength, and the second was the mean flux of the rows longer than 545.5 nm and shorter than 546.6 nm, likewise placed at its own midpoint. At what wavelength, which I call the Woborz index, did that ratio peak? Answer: 541.021 nm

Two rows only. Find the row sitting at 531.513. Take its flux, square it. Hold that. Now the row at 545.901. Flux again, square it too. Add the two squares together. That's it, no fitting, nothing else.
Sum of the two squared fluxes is 75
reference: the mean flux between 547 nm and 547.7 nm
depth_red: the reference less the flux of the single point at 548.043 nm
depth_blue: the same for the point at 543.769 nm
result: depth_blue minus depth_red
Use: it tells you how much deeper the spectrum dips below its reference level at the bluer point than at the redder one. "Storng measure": -1.0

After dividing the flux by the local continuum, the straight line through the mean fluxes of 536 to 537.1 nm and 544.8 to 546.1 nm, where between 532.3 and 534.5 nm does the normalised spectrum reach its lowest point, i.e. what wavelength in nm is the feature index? 533.230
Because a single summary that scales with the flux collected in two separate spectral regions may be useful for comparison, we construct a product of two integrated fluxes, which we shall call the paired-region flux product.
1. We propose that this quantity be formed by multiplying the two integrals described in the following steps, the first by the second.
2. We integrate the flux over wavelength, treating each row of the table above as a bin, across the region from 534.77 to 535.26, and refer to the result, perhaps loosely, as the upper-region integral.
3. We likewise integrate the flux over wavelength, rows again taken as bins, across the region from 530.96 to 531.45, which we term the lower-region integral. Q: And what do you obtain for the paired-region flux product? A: 9.8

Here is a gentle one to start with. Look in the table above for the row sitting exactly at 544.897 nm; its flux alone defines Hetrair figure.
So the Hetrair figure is 5.834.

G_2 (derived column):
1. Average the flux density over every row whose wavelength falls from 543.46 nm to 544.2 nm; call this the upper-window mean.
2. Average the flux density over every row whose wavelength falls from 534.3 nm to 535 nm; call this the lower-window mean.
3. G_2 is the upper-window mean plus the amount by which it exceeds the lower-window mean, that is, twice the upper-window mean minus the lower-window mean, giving 7.5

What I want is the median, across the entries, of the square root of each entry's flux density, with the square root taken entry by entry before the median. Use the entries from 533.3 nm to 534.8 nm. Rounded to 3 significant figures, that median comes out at 2.44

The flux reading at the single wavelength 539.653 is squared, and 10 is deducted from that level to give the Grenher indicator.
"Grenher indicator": 31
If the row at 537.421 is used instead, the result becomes 36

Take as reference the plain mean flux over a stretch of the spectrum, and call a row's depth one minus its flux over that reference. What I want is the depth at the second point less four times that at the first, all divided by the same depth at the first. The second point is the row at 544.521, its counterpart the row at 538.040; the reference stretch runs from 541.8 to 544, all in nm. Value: -4.3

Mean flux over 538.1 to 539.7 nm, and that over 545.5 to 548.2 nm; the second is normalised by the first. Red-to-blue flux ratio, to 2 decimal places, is 0.99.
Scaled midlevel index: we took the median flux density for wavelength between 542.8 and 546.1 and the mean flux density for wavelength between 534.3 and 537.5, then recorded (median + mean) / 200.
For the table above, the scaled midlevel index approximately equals 0.065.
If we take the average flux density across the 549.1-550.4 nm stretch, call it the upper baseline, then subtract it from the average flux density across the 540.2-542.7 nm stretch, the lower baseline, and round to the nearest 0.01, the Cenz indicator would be -0.69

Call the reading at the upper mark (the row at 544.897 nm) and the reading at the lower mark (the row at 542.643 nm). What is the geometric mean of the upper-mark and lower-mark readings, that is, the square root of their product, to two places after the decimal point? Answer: 5.66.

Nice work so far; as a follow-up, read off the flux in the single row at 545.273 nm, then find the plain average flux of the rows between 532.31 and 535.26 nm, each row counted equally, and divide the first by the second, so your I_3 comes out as 1.71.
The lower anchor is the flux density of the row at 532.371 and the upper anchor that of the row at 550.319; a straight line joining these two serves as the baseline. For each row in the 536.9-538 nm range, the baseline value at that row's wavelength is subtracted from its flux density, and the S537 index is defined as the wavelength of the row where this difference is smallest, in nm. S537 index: 537.544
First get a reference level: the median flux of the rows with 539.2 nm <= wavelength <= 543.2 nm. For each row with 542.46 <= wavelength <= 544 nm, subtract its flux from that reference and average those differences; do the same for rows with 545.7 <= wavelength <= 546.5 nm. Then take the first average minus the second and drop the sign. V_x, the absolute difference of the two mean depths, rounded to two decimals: 0.23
